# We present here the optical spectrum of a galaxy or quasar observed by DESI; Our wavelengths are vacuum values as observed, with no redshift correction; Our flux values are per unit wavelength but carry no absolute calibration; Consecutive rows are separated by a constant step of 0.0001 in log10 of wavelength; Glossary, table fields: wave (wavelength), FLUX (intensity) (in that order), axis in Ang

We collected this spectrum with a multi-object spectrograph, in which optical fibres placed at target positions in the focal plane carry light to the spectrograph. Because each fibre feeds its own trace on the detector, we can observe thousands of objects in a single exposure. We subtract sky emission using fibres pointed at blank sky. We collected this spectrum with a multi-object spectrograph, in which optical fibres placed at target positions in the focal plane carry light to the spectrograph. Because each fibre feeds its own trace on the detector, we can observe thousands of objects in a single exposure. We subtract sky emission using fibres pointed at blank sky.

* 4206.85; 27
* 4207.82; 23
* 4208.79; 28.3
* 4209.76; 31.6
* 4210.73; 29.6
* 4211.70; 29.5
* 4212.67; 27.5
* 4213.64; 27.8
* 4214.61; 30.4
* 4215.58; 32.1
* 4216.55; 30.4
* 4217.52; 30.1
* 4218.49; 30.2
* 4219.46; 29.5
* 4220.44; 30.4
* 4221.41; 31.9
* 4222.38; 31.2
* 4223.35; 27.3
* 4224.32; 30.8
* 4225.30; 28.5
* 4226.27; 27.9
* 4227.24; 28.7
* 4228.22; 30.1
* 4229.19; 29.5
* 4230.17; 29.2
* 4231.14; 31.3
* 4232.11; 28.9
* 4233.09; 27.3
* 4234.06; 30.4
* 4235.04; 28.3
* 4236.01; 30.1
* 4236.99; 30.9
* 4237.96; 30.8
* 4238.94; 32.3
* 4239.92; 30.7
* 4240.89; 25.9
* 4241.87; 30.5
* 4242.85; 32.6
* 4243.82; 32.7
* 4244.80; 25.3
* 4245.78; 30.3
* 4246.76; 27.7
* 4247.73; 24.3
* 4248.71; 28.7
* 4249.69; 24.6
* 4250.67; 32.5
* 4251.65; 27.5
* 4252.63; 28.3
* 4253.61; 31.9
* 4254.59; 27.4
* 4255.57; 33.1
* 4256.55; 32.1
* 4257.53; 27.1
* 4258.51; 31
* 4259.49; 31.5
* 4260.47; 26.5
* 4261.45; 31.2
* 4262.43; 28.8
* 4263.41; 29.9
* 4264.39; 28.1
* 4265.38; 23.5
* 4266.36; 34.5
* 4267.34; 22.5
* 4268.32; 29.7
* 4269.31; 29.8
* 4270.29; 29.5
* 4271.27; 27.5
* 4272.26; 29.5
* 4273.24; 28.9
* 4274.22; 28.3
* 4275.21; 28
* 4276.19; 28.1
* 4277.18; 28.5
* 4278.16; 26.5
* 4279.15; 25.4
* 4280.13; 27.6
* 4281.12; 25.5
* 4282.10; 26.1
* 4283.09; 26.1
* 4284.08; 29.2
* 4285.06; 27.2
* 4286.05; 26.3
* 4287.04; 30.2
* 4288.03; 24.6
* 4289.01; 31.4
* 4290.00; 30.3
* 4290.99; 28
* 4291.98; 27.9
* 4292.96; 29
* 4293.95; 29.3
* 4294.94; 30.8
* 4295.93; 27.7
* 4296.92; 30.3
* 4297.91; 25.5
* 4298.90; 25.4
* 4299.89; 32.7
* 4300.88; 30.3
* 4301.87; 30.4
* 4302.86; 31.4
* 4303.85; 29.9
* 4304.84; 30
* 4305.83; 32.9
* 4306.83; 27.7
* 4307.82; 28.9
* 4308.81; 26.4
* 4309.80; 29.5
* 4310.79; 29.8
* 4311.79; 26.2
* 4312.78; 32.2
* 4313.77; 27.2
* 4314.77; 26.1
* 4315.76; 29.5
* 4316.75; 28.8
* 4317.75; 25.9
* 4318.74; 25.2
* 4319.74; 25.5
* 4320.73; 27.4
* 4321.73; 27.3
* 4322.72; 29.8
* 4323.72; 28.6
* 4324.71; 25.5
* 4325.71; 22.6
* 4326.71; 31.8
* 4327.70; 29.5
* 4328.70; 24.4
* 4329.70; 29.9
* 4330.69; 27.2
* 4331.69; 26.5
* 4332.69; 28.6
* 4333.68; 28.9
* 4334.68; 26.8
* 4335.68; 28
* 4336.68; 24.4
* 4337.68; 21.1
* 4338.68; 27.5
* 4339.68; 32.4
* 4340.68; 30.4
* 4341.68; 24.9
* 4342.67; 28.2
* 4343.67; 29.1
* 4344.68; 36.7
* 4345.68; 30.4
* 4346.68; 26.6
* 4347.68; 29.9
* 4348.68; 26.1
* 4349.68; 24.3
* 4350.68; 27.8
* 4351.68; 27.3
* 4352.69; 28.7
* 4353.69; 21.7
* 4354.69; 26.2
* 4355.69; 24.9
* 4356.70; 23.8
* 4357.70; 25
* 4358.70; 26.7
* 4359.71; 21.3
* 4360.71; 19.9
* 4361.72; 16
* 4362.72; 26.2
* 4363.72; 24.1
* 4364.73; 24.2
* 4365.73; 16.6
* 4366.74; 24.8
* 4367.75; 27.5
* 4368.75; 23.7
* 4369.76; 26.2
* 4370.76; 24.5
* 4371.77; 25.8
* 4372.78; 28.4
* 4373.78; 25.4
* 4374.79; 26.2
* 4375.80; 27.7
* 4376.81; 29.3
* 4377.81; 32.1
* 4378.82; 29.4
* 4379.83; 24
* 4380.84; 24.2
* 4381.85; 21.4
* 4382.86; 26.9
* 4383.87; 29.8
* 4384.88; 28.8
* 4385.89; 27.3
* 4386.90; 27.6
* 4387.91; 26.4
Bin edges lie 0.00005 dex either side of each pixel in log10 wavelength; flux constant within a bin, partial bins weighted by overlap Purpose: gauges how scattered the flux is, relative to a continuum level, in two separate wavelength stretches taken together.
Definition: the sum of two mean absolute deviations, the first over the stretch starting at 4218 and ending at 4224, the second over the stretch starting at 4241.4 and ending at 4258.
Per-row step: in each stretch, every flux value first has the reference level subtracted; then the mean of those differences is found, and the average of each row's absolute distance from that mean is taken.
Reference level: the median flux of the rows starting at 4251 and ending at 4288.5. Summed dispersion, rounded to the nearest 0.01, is 3.71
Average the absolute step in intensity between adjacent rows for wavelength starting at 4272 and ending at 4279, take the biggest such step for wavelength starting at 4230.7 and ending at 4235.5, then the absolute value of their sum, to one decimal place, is 3.8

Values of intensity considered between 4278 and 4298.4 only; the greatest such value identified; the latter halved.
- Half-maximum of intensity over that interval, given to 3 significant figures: 15.7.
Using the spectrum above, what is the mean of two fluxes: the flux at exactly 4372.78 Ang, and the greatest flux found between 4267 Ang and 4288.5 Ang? 29.3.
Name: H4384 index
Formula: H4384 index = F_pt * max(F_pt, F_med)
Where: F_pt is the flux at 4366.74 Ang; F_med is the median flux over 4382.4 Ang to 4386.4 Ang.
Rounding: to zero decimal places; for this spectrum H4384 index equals 696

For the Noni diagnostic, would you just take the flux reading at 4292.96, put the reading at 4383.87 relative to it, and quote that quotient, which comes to 1.028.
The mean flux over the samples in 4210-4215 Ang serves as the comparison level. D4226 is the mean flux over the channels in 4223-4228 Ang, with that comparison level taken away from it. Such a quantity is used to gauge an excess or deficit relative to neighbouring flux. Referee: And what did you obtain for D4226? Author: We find -0.3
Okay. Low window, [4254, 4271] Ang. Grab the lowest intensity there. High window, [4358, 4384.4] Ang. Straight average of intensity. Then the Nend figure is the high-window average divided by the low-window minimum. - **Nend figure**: 1.12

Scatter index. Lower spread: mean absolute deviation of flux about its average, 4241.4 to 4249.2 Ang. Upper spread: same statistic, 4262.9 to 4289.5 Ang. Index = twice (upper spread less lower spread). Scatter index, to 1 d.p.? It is -1.2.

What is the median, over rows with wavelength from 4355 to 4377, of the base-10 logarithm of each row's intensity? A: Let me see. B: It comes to 1.397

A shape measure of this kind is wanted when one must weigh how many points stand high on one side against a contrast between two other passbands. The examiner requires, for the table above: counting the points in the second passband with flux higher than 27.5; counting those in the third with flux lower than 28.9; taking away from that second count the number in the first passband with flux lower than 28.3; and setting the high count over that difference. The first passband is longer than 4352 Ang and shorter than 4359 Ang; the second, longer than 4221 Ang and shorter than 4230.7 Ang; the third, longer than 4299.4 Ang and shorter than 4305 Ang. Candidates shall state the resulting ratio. -1.5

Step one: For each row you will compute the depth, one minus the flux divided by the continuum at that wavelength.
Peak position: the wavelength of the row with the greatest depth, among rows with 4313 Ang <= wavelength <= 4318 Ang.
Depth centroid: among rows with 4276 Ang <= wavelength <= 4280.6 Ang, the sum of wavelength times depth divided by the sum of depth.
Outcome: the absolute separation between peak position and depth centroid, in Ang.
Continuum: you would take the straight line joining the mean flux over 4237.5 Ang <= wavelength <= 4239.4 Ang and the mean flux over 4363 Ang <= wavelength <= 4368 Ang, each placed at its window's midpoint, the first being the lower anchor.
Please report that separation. 39.2 Ang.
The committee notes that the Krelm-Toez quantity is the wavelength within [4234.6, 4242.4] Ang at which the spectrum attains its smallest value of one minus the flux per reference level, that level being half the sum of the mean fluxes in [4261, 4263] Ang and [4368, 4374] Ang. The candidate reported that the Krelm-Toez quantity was 4238.94 Ang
